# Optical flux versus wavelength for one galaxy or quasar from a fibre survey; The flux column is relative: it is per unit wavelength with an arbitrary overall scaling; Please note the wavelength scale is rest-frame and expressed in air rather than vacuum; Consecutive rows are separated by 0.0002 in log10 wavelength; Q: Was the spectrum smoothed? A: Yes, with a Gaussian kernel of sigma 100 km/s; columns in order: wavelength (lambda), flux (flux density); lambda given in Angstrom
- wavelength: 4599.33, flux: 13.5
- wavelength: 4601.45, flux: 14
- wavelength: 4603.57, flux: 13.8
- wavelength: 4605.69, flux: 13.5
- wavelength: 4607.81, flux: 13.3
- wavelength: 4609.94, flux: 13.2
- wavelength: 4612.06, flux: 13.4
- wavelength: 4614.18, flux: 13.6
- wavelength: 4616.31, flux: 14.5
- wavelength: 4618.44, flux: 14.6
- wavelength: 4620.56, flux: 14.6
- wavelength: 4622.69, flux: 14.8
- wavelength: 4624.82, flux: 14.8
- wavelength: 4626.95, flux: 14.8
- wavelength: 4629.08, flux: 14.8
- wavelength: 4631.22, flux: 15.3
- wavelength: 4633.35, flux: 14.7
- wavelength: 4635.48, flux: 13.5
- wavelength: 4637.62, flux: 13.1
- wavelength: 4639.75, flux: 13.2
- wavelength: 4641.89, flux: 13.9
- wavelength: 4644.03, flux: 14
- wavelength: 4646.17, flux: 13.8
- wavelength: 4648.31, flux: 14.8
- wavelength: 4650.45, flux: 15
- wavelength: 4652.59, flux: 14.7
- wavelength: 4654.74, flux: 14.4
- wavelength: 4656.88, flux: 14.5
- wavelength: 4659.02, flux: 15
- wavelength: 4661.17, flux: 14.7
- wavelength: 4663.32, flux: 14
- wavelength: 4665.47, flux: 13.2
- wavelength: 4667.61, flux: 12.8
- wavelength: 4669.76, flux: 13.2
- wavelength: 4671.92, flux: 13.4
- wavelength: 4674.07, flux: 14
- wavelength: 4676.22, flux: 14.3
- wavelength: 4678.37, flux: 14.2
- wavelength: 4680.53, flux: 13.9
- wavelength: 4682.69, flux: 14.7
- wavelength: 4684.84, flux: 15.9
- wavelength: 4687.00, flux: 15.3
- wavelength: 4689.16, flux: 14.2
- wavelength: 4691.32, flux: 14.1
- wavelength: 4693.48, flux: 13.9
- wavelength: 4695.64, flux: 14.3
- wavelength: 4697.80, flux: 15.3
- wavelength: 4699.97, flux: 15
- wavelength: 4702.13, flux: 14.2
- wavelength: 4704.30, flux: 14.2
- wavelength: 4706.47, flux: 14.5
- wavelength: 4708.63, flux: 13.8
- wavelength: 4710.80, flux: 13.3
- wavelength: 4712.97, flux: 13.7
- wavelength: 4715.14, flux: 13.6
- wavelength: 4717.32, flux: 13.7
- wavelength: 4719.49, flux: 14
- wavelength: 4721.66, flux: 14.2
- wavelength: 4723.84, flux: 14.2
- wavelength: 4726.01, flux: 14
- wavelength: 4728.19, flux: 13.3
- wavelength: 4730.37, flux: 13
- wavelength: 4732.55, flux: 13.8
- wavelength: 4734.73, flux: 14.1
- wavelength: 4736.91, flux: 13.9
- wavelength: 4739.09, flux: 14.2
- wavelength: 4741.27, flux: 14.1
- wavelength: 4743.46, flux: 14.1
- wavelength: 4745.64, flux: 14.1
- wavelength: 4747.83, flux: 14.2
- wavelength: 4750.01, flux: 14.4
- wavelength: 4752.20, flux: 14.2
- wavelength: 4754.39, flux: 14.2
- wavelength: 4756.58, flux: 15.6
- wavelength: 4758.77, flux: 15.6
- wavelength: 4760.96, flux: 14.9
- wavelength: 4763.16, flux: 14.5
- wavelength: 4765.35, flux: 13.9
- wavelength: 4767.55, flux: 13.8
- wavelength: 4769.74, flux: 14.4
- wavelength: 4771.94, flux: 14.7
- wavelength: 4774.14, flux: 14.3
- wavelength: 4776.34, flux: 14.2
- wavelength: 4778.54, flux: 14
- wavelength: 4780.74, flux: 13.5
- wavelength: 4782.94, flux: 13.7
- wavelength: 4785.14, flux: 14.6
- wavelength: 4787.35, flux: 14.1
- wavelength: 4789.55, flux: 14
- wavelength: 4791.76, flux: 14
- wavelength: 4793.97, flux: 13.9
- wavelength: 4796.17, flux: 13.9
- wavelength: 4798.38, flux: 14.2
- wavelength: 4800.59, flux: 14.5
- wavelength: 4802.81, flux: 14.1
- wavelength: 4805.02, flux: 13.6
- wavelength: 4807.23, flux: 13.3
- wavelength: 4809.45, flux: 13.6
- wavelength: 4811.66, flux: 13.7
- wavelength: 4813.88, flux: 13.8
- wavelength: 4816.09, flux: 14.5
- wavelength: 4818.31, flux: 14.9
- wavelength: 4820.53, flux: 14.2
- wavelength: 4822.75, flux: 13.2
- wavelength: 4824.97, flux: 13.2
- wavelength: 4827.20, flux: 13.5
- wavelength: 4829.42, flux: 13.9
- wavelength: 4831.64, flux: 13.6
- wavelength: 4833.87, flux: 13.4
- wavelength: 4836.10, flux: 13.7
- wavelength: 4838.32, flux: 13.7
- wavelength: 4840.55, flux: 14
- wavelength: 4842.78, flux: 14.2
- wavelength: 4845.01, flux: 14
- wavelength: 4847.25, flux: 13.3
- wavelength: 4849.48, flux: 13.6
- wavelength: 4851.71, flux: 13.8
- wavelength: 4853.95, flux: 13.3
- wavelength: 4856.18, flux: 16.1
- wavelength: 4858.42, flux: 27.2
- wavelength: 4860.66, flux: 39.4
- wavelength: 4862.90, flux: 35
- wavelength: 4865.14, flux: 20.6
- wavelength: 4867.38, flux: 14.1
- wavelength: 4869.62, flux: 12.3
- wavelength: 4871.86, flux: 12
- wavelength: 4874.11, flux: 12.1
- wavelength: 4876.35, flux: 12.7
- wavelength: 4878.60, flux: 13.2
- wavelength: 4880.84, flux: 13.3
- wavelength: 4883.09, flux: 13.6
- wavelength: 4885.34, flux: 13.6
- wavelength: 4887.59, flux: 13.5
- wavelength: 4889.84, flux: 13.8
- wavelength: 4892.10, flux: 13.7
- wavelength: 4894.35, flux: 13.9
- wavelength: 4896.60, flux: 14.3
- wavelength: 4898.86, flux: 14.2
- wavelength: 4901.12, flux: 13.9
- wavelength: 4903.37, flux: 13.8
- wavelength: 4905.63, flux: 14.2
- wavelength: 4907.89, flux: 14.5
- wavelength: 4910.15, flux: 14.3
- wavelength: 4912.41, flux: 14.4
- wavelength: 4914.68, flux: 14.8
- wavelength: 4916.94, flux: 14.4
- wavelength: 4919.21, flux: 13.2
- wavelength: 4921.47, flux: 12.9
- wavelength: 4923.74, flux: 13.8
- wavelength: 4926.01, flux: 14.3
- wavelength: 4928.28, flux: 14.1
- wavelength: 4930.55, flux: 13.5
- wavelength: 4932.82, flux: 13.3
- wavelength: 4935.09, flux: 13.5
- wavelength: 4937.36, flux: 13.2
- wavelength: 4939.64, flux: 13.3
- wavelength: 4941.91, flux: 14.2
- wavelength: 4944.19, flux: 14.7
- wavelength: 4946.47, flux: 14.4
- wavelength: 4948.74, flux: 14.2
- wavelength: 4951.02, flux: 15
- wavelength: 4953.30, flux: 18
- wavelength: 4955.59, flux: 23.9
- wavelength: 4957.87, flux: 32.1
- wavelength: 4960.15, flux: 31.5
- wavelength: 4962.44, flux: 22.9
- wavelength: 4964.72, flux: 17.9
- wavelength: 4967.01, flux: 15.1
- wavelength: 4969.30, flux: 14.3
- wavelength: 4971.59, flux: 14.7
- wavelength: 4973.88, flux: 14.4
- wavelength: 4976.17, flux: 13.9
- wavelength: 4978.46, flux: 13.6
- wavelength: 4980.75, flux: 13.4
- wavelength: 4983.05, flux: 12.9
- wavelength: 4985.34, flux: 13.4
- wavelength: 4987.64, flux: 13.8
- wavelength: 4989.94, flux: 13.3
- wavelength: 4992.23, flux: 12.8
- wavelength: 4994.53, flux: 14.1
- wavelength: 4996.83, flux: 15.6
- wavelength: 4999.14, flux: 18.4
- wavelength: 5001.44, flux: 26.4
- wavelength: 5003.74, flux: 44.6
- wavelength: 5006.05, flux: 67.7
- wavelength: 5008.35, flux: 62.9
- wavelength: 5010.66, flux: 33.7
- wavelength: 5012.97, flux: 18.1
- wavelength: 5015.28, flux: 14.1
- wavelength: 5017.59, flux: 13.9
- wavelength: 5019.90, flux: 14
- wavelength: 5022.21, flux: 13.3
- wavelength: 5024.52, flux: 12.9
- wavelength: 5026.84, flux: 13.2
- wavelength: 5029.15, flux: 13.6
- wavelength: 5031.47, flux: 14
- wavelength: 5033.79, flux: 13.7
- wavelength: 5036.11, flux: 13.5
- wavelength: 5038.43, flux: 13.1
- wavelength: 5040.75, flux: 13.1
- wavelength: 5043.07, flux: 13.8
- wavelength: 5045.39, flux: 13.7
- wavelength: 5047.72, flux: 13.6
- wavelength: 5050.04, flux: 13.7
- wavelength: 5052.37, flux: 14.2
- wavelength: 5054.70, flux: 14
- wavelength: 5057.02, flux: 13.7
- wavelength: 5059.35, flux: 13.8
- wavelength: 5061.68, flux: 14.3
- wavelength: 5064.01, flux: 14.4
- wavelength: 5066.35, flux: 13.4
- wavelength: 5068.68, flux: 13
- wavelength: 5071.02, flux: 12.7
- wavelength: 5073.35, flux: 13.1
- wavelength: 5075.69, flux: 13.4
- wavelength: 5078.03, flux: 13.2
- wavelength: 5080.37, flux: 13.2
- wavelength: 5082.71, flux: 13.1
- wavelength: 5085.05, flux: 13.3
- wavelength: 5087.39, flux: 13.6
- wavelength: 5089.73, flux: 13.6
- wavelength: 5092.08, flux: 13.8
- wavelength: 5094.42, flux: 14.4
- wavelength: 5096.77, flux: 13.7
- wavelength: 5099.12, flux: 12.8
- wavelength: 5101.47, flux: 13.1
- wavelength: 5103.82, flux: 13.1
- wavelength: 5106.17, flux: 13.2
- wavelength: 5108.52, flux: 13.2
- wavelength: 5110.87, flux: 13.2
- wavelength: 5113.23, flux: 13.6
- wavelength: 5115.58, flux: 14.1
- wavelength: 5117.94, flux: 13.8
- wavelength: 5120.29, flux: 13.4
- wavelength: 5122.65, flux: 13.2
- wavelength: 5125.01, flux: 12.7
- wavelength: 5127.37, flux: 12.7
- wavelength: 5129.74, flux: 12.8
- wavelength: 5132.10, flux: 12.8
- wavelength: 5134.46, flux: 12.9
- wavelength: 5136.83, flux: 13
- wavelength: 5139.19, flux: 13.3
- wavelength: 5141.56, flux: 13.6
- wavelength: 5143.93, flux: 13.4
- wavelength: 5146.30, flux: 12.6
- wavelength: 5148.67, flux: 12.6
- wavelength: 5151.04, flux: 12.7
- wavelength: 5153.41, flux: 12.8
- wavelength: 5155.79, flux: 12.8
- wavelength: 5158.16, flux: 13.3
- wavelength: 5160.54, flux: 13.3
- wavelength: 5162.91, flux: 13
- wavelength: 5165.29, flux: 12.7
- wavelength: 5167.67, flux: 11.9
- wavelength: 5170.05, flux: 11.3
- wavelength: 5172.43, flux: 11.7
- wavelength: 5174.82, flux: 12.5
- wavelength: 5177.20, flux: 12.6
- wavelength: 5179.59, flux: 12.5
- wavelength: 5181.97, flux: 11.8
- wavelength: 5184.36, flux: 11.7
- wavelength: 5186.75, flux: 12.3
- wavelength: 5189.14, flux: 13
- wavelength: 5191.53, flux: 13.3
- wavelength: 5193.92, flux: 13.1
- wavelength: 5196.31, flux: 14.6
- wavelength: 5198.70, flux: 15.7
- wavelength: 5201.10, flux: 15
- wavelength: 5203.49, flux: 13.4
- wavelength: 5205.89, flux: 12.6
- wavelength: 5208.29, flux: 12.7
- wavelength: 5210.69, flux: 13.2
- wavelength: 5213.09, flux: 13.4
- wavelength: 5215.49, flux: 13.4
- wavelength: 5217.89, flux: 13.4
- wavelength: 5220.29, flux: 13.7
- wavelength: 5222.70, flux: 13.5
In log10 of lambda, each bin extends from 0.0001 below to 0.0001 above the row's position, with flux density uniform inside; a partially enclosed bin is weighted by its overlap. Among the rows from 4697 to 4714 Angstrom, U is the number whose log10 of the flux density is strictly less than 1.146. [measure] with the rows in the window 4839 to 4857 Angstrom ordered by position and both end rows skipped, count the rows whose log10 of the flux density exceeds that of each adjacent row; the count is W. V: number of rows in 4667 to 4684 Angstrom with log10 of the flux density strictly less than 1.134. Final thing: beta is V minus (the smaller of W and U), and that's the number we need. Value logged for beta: 1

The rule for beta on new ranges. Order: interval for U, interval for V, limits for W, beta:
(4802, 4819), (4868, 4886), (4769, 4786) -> 7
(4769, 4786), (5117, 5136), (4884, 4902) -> 5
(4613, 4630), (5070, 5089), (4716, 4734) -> 8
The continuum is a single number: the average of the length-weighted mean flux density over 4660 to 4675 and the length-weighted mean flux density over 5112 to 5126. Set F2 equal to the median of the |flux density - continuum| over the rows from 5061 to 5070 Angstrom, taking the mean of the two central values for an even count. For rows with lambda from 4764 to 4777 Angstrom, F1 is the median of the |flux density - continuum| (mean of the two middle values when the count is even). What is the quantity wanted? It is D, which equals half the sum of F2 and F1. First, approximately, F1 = 0.71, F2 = 0.65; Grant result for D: 0.68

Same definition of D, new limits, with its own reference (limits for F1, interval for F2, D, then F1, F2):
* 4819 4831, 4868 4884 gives 0.59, 0.34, 0.84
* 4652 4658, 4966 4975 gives 0.98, 0.96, 1.01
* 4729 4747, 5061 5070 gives 0.60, 0.56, 0.65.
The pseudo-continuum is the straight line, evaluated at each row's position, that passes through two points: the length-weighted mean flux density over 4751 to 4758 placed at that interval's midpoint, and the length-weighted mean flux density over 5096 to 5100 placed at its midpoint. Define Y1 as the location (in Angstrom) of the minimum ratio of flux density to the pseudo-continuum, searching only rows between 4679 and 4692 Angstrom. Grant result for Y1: 4680.53 Angstrom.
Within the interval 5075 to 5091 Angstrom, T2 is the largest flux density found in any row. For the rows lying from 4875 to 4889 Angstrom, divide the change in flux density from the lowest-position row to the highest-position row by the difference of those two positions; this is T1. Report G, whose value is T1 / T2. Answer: 0.0052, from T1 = 0.071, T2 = 13.6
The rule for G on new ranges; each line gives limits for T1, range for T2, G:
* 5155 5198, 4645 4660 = 0.0030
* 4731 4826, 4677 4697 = -0.0004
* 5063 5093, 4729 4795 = -0.0014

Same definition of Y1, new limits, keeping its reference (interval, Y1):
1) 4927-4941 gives 4937.36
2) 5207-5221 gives 5208.29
